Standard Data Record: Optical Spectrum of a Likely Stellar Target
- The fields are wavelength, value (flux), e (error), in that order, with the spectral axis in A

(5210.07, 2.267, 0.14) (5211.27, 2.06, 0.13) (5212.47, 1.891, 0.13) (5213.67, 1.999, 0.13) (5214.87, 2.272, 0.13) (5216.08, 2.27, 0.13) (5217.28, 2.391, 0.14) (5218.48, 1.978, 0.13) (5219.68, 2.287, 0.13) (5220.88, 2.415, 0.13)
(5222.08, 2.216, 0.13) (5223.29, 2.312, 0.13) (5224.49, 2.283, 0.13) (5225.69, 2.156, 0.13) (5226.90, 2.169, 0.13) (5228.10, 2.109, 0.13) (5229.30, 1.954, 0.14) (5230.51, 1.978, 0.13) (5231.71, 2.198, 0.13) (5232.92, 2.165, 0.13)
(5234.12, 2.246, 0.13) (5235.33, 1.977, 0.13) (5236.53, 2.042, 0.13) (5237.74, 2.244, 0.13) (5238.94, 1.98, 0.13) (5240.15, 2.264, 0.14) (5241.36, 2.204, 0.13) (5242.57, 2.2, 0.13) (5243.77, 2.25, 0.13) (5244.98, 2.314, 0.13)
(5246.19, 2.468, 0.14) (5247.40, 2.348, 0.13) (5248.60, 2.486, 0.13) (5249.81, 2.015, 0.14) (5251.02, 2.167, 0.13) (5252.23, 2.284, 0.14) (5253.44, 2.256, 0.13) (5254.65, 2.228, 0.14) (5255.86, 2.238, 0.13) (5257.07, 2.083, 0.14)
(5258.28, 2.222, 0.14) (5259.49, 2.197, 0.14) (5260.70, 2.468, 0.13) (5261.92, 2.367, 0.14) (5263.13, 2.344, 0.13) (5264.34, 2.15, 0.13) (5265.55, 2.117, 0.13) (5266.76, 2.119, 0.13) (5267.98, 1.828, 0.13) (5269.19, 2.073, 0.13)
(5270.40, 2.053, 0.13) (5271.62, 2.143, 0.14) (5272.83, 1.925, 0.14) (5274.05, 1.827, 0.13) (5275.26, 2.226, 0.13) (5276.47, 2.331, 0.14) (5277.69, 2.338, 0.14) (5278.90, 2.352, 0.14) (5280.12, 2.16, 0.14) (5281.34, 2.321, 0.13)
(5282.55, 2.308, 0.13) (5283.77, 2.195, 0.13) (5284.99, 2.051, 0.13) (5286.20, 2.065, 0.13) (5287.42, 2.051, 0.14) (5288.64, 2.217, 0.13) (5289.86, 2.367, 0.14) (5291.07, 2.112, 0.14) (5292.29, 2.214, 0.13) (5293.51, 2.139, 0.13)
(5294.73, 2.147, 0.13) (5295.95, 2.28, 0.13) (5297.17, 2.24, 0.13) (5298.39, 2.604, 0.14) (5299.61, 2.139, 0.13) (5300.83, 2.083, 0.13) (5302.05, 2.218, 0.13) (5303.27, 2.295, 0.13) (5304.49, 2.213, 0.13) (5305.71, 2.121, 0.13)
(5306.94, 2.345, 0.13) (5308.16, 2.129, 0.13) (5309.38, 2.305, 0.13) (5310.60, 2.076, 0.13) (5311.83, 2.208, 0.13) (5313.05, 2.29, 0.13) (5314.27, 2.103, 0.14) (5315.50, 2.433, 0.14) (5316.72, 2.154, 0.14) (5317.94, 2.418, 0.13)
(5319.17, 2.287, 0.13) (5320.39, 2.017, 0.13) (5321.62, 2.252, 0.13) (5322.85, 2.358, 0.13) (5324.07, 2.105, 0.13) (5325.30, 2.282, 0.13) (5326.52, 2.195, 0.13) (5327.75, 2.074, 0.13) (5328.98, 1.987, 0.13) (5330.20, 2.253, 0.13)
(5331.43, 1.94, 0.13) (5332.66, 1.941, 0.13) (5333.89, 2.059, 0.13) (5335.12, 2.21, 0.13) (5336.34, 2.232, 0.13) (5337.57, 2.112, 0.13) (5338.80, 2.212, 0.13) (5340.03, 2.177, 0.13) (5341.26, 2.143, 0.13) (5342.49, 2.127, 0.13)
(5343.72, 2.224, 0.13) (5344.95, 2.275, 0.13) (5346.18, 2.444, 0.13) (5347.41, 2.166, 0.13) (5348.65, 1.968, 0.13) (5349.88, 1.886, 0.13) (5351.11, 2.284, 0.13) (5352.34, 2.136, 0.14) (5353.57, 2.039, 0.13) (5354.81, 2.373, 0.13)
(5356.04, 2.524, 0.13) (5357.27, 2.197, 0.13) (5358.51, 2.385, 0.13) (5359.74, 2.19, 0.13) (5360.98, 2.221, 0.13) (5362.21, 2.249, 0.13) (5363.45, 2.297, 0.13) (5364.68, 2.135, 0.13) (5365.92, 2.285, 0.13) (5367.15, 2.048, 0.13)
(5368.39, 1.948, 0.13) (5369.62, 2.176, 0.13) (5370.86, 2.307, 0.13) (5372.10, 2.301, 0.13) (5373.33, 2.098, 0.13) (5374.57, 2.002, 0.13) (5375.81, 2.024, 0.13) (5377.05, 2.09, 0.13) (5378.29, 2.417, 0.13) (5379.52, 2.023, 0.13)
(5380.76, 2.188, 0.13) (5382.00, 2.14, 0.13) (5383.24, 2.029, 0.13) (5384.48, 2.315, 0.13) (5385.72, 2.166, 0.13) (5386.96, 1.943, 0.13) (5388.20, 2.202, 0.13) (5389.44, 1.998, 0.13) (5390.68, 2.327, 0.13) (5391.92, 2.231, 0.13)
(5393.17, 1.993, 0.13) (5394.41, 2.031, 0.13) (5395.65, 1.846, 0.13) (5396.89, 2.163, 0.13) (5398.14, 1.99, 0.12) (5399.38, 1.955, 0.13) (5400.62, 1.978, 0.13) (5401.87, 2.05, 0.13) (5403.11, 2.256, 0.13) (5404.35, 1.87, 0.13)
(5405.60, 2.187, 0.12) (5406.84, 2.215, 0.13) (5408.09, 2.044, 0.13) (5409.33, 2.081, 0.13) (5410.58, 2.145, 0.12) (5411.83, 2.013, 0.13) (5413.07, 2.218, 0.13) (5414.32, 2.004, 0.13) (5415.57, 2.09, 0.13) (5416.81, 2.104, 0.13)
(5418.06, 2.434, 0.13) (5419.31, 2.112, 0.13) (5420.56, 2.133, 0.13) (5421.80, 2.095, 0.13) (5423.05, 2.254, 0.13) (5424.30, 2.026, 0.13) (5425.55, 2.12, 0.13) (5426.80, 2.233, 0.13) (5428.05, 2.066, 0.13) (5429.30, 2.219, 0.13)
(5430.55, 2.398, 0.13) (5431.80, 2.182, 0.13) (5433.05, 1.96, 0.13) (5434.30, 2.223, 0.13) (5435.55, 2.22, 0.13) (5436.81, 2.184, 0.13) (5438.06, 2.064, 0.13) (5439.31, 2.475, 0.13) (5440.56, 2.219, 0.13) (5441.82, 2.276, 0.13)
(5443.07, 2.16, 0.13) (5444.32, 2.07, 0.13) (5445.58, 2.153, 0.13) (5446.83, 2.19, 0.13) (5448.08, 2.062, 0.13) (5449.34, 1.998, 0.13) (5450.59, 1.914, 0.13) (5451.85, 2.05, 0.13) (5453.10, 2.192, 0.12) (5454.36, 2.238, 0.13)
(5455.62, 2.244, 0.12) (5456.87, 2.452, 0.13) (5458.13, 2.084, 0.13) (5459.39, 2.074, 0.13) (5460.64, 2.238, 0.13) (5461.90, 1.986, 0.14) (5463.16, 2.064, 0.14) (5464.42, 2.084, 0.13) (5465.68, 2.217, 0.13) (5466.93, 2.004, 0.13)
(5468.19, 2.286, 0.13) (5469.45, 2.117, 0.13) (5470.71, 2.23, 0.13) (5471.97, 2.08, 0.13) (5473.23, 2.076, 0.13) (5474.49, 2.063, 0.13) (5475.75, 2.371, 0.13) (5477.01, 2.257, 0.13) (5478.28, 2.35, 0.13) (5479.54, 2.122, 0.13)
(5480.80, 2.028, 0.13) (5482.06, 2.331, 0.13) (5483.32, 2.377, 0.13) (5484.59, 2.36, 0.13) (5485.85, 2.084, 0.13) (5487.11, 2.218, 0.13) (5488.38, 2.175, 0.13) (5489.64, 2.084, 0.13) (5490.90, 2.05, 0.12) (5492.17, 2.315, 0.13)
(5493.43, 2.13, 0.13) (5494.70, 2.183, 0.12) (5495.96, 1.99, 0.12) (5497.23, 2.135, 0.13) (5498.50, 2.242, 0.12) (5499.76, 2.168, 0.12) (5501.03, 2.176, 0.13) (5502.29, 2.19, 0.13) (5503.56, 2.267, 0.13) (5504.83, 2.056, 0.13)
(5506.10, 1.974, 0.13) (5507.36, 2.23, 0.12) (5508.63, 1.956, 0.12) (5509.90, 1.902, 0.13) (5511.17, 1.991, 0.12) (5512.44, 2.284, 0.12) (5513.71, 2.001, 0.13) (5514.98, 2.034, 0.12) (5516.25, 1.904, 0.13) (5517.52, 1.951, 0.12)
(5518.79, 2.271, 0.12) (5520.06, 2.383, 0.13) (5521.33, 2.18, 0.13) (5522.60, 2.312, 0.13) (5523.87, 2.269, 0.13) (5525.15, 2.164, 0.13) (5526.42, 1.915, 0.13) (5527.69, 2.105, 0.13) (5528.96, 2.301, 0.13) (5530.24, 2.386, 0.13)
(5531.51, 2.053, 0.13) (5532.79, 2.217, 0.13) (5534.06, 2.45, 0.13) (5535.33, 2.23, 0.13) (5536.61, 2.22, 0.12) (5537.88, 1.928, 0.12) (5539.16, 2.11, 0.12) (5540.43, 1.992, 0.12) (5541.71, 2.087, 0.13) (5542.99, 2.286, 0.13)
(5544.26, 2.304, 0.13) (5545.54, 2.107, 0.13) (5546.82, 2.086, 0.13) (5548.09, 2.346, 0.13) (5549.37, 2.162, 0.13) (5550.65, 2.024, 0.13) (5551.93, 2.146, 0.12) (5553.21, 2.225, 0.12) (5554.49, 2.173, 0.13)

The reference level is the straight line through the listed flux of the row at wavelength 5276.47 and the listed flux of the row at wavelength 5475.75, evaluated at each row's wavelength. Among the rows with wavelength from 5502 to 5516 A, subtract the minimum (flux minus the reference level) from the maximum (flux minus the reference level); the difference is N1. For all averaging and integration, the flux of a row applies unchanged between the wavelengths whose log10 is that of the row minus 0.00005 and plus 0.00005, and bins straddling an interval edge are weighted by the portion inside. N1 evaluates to 0.38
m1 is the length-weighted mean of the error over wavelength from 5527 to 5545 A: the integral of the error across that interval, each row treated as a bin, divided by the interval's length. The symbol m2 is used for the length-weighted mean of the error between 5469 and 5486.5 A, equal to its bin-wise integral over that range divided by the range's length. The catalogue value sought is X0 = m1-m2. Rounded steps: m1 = 0.127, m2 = 0.130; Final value -0.003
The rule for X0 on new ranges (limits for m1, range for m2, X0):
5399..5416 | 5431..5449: -0.001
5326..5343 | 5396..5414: 0.002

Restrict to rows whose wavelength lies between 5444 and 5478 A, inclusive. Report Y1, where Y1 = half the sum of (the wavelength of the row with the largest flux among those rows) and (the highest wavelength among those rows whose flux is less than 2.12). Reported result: 5465.7 A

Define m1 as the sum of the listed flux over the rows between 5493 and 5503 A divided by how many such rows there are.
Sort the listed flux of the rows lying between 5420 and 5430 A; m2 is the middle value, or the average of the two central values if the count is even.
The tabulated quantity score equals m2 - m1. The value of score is -0.025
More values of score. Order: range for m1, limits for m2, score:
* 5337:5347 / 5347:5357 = -0.063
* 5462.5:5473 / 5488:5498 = -0.003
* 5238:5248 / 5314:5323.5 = 0.016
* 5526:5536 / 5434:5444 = 0.012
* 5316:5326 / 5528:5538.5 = -0.009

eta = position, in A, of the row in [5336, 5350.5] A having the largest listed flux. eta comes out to 5346.18 A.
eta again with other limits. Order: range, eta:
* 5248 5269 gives 5248.60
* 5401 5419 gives 5418.06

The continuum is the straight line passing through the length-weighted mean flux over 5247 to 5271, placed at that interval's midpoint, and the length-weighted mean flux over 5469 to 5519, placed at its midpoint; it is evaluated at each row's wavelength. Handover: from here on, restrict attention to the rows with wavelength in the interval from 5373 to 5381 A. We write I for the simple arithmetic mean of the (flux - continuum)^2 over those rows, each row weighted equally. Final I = 0.021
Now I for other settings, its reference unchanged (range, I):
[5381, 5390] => 0.018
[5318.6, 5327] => 0.013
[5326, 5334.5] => 0.027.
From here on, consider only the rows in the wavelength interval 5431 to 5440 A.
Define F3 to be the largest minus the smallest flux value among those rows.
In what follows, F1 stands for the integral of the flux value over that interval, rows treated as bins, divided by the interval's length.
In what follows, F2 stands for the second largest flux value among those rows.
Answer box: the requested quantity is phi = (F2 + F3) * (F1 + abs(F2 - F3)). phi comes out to 10.7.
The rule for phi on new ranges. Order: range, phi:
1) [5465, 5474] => 10.3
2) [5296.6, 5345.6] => 12.3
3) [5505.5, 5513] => 10.2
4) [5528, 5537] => 11.8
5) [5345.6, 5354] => 11.0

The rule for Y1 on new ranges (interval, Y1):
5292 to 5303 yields 5299.6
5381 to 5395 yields 5392.5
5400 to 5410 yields 5406.2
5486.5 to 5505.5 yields 5498.5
